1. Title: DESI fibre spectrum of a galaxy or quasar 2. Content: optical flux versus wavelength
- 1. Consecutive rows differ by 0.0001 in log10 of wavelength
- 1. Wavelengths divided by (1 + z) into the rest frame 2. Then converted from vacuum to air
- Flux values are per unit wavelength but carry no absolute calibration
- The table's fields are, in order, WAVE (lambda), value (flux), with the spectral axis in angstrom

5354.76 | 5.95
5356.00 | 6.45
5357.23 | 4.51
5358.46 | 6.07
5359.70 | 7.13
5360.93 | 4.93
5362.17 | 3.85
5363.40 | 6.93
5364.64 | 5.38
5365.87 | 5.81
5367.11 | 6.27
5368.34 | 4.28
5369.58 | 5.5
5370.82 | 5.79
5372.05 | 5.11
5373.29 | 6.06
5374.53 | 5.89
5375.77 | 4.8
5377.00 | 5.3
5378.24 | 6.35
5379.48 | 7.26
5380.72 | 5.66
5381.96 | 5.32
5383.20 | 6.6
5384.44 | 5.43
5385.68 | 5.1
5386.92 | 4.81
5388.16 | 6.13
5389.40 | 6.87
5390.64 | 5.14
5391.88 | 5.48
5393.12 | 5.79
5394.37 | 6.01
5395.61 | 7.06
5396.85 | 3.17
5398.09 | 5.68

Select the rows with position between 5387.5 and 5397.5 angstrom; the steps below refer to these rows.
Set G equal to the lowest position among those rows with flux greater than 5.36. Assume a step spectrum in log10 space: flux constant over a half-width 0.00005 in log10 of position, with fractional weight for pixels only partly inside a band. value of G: 5388.16 angstrom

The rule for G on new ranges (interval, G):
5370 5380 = 5370.82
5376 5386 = 5378.24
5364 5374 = 5364.64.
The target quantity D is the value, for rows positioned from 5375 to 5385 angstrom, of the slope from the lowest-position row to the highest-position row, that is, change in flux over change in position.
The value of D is 0.1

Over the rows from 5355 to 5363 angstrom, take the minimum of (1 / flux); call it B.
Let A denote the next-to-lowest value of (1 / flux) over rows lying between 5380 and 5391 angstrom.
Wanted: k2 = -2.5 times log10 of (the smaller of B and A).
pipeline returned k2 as 2.13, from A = 0.152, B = 0.140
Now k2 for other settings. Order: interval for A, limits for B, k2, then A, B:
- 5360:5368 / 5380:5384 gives 2.05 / 0.159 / 0.152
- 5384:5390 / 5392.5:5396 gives 2.12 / 0.163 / 0.142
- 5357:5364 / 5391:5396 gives 2.12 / 0.144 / 0.142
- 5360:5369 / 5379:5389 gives 2.15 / 0.159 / 0.138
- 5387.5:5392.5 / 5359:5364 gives 2.13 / 0.163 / 0.140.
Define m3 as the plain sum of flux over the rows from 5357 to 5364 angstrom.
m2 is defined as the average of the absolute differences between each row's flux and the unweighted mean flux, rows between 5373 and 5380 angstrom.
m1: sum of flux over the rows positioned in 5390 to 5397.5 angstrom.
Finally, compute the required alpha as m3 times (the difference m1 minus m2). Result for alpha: 1071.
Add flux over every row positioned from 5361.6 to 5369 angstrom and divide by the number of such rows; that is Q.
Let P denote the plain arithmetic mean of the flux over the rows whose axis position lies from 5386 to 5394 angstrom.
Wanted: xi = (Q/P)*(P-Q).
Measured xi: 0.27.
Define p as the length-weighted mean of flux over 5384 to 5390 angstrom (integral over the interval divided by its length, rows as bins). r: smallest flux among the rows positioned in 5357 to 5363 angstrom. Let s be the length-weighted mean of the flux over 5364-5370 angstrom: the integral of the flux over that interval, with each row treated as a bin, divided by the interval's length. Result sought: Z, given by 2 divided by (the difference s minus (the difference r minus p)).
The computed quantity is 0.28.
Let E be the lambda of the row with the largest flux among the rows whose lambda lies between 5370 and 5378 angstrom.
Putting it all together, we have 5373.29 angstrom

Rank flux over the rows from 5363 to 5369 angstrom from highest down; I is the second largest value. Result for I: 6.27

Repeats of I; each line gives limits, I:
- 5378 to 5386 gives 6.6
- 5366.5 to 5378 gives 6.06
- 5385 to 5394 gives 6.13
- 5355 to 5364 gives 6.93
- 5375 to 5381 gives 6.35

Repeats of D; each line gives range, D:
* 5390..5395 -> 0.2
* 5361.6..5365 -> 0.6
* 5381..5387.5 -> -0.1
